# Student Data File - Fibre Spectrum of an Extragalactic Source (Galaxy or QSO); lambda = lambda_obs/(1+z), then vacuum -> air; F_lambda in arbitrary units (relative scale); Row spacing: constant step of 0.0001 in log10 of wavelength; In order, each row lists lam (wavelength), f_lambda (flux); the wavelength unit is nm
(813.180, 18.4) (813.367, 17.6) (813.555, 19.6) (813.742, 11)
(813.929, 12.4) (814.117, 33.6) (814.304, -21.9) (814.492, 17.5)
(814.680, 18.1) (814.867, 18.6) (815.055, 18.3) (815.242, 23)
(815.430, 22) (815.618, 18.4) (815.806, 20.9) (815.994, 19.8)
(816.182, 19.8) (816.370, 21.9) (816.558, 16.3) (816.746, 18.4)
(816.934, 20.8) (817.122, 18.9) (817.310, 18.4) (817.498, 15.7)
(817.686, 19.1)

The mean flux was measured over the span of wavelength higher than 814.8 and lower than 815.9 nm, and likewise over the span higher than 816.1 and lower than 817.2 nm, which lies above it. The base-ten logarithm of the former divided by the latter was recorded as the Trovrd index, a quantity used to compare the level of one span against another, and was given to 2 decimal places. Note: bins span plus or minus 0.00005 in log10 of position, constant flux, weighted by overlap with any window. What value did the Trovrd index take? 0.02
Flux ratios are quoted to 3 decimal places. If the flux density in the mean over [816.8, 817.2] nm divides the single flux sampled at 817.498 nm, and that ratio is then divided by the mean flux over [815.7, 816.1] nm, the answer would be 0.039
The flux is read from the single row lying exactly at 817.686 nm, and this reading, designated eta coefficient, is 19.1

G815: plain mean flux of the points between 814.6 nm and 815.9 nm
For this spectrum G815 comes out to 19.9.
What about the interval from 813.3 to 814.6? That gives 12.8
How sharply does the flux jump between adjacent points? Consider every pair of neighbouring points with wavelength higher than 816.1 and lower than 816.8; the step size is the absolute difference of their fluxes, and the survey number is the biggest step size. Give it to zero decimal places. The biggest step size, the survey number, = 6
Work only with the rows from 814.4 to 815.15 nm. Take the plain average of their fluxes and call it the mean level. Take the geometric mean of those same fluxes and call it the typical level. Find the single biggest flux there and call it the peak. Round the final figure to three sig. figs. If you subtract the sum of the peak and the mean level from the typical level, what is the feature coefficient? -18.6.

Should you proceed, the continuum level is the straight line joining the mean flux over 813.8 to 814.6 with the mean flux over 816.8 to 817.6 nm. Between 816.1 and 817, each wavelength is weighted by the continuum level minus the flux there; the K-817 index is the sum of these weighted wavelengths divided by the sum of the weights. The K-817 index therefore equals 816.47 nm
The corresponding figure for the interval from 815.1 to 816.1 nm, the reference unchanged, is 815.55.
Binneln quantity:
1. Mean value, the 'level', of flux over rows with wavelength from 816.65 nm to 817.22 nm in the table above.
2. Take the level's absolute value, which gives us 19.4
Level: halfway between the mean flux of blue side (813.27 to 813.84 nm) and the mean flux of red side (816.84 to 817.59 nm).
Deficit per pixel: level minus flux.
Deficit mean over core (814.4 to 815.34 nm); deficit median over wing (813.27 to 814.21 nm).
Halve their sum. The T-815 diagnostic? -1.1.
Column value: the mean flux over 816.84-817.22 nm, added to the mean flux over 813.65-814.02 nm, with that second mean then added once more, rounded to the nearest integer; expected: 43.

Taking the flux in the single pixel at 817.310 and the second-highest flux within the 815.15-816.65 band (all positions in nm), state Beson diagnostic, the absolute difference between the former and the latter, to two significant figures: 3.6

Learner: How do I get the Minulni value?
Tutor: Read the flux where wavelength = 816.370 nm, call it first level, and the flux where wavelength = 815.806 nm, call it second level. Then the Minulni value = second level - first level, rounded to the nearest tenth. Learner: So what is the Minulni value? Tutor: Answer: -1.0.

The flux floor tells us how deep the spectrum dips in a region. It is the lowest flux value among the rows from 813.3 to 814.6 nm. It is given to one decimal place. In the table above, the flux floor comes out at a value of -21.9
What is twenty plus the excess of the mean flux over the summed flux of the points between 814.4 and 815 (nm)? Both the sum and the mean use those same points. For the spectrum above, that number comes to -16.1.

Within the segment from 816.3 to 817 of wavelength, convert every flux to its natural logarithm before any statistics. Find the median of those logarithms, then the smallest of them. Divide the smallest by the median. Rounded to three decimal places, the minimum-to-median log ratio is 0.939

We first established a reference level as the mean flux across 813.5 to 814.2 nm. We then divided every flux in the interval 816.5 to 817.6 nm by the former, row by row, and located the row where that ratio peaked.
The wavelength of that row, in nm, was 816.934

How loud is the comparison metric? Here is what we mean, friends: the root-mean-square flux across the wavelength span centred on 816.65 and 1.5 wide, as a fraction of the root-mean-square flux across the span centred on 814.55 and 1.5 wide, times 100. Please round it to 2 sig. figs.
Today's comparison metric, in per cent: 91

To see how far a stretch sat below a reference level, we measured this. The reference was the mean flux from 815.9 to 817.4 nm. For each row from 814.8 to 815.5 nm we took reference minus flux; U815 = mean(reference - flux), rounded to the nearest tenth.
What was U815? -1.2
